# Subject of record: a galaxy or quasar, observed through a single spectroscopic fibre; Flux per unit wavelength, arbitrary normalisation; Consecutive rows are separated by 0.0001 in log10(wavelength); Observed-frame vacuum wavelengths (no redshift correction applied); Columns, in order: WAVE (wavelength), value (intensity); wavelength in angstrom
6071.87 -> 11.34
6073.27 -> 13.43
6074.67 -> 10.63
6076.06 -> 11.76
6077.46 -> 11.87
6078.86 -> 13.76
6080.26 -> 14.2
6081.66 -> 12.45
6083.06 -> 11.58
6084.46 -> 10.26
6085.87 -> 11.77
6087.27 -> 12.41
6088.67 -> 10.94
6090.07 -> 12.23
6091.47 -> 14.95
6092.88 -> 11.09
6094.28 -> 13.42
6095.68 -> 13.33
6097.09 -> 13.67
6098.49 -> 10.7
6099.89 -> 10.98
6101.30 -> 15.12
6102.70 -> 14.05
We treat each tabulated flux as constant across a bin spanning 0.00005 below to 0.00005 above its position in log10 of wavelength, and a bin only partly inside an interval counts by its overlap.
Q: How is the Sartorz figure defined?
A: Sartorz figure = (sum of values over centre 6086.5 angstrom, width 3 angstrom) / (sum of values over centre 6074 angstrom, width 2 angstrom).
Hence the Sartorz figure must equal 1.00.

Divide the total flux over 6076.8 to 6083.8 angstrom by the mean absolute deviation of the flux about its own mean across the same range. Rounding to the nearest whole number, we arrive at 66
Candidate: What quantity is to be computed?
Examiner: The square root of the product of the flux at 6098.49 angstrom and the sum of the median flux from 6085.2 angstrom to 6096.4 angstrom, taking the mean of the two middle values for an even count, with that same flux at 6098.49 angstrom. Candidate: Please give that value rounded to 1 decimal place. 15.7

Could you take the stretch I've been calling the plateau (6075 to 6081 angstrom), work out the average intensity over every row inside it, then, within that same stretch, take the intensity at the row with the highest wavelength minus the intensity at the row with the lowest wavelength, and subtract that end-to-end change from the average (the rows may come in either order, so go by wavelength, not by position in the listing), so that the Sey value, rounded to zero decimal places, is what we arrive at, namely 10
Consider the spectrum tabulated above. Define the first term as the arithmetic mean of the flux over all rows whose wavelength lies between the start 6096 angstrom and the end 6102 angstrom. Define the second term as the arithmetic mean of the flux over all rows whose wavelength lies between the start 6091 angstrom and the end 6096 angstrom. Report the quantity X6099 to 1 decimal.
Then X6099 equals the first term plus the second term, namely 25.8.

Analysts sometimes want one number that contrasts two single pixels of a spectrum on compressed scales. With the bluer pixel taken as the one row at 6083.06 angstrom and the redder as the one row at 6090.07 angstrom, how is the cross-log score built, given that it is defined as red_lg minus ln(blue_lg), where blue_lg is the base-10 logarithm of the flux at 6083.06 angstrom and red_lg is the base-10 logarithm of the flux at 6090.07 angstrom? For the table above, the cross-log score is 1.03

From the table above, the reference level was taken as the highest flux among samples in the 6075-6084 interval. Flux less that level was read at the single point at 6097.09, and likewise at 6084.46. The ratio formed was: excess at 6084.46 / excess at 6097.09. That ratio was 7.4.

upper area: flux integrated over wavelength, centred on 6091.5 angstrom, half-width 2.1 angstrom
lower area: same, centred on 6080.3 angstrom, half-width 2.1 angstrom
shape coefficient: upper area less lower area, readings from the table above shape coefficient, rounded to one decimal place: -2.9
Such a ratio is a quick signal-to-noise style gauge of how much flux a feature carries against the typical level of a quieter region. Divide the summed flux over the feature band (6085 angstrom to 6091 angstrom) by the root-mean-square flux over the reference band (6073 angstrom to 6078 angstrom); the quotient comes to 3.96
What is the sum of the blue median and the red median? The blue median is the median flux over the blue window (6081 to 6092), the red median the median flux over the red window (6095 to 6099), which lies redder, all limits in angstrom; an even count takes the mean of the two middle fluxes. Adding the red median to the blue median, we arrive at 25.3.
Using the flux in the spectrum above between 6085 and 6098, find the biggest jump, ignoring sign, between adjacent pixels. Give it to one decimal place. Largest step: 3.9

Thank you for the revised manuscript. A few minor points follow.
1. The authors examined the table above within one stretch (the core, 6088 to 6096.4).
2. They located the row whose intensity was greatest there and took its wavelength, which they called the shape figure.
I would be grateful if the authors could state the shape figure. 6091.47 angstrom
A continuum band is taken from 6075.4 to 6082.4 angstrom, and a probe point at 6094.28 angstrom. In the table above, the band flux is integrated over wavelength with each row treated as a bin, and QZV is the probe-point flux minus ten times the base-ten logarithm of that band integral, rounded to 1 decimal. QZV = -6.1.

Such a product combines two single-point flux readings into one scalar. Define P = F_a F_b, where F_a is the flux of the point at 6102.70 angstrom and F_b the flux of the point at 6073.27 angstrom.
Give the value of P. 189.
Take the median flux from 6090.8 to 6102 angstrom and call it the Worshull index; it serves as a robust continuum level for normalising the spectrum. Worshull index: 13.4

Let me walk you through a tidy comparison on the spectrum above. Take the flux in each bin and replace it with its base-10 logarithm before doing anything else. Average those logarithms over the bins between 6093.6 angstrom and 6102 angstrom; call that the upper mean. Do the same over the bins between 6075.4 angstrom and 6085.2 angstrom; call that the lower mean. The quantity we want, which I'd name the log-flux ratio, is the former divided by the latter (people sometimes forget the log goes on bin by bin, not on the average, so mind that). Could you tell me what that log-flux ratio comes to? 1.02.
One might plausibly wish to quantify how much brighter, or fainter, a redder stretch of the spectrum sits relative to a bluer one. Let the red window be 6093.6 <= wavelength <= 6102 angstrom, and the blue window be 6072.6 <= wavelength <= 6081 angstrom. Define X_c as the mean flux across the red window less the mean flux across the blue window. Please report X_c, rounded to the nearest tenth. 0.3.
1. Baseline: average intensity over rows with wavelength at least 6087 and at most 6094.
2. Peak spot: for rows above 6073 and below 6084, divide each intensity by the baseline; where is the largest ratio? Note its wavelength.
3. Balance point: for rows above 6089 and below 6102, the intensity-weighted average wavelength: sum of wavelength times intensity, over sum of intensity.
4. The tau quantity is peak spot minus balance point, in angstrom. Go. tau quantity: -15.4 angstrom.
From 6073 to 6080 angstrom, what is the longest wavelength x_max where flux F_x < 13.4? 6077.46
